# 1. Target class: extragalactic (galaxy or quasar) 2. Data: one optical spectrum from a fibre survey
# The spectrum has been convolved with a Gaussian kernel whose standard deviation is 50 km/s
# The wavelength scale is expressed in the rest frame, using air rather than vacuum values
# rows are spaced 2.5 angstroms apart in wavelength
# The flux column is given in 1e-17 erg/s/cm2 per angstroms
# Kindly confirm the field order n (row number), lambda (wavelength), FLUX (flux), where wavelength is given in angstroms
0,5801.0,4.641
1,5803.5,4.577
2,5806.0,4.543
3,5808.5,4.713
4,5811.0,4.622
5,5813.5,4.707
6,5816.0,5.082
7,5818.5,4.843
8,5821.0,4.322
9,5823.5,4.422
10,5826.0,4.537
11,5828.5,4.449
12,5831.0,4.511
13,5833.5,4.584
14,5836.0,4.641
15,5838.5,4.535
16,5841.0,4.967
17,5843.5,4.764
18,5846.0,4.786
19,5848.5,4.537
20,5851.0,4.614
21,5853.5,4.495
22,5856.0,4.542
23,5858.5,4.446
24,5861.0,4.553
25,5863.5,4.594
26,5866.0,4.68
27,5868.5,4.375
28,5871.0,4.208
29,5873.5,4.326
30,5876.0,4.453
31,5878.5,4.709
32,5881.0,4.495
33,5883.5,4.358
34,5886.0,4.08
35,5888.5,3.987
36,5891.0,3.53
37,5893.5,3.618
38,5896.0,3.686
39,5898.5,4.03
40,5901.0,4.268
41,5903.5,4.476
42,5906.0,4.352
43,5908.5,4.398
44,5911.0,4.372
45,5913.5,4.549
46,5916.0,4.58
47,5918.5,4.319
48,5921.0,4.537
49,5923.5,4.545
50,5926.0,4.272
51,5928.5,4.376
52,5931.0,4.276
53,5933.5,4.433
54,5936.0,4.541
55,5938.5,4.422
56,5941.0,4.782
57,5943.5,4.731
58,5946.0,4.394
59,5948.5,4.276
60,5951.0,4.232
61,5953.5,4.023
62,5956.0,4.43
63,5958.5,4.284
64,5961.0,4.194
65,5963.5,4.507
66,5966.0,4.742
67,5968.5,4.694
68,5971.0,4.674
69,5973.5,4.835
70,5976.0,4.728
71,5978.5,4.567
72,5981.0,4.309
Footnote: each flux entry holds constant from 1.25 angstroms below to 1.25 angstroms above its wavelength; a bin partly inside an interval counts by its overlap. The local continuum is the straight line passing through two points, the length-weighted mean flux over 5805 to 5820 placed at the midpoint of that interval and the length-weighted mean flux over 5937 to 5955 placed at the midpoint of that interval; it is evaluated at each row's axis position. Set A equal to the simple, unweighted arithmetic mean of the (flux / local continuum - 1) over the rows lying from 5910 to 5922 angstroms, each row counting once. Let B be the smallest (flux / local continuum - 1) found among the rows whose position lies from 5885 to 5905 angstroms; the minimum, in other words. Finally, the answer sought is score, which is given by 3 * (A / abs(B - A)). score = 0.0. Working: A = -0.003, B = -0.224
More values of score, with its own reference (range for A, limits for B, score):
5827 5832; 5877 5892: -0.8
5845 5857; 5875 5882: -2.1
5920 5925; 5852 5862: 0.8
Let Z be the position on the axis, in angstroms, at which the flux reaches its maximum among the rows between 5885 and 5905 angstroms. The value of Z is 5903.5 angstroms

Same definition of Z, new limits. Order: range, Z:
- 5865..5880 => 5878.5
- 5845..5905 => 5846.0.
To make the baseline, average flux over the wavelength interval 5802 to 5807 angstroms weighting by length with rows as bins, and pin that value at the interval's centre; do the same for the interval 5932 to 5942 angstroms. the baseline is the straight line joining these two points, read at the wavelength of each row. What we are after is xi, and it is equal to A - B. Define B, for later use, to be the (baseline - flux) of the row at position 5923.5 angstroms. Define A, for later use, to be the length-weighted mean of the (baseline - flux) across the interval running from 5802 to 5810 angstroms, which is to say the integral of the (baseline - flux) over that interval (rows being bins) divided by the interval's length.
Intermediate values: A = -0.05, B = -0.01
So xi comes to -0.04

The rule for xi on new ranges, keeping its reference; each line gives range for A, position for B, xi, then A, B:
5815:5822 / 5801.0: -0.12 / -0.19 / -0.08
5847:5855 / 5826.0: -0.03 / 0.00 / 0.02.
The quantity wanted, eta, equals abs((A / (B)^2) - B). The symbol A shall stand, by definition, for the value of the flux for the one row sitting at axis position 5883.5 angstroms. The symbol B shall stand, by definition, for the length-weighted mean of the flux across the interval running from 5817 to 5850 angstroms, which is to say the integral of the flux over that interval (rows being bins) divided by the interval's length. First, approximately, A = 4.358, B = 4.6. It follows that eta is 4.4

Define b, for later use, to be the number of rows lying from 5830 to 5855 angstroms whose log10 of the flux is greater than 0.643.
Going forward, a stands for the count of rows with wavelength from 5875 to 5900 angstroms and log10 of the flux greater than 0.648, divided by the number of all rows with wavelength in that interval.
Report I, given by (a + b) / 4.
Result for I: 2.6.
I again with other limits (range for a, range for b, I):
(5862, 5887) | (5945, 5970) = 1.1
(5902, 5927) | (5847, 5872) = 2.1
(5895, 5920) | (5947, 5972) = 1.3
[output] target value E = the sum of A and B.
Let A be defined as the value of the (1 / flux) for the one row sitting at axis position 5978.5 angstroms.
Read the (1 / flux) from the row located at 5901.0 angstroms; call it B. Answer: 0.453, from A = 0.219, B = 0.234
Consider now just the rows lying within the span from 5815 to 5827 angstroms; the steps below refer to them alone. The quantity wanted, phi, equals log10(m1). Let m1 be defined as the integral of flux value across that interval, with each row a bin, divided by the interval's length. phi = 0.666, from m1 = 4.63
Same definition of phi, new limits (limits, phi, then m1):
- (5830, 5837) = 0.661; 4.58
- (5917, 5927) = 0.646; 4.43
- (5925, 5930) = 0.636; 4.32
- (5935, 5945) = 0.664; 4.62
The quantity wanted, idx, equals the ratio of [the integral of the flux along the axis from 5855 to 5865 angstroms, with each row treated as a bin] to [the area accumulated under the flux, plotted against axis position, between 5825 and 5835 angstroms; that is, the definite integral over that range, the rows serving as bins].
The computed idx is 1.0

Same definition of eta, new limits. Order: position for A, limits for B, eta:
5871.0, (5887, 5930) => 4.0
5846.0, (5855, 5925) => 4.1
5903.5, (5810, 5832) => 4.4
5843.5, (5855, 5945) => 4.1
